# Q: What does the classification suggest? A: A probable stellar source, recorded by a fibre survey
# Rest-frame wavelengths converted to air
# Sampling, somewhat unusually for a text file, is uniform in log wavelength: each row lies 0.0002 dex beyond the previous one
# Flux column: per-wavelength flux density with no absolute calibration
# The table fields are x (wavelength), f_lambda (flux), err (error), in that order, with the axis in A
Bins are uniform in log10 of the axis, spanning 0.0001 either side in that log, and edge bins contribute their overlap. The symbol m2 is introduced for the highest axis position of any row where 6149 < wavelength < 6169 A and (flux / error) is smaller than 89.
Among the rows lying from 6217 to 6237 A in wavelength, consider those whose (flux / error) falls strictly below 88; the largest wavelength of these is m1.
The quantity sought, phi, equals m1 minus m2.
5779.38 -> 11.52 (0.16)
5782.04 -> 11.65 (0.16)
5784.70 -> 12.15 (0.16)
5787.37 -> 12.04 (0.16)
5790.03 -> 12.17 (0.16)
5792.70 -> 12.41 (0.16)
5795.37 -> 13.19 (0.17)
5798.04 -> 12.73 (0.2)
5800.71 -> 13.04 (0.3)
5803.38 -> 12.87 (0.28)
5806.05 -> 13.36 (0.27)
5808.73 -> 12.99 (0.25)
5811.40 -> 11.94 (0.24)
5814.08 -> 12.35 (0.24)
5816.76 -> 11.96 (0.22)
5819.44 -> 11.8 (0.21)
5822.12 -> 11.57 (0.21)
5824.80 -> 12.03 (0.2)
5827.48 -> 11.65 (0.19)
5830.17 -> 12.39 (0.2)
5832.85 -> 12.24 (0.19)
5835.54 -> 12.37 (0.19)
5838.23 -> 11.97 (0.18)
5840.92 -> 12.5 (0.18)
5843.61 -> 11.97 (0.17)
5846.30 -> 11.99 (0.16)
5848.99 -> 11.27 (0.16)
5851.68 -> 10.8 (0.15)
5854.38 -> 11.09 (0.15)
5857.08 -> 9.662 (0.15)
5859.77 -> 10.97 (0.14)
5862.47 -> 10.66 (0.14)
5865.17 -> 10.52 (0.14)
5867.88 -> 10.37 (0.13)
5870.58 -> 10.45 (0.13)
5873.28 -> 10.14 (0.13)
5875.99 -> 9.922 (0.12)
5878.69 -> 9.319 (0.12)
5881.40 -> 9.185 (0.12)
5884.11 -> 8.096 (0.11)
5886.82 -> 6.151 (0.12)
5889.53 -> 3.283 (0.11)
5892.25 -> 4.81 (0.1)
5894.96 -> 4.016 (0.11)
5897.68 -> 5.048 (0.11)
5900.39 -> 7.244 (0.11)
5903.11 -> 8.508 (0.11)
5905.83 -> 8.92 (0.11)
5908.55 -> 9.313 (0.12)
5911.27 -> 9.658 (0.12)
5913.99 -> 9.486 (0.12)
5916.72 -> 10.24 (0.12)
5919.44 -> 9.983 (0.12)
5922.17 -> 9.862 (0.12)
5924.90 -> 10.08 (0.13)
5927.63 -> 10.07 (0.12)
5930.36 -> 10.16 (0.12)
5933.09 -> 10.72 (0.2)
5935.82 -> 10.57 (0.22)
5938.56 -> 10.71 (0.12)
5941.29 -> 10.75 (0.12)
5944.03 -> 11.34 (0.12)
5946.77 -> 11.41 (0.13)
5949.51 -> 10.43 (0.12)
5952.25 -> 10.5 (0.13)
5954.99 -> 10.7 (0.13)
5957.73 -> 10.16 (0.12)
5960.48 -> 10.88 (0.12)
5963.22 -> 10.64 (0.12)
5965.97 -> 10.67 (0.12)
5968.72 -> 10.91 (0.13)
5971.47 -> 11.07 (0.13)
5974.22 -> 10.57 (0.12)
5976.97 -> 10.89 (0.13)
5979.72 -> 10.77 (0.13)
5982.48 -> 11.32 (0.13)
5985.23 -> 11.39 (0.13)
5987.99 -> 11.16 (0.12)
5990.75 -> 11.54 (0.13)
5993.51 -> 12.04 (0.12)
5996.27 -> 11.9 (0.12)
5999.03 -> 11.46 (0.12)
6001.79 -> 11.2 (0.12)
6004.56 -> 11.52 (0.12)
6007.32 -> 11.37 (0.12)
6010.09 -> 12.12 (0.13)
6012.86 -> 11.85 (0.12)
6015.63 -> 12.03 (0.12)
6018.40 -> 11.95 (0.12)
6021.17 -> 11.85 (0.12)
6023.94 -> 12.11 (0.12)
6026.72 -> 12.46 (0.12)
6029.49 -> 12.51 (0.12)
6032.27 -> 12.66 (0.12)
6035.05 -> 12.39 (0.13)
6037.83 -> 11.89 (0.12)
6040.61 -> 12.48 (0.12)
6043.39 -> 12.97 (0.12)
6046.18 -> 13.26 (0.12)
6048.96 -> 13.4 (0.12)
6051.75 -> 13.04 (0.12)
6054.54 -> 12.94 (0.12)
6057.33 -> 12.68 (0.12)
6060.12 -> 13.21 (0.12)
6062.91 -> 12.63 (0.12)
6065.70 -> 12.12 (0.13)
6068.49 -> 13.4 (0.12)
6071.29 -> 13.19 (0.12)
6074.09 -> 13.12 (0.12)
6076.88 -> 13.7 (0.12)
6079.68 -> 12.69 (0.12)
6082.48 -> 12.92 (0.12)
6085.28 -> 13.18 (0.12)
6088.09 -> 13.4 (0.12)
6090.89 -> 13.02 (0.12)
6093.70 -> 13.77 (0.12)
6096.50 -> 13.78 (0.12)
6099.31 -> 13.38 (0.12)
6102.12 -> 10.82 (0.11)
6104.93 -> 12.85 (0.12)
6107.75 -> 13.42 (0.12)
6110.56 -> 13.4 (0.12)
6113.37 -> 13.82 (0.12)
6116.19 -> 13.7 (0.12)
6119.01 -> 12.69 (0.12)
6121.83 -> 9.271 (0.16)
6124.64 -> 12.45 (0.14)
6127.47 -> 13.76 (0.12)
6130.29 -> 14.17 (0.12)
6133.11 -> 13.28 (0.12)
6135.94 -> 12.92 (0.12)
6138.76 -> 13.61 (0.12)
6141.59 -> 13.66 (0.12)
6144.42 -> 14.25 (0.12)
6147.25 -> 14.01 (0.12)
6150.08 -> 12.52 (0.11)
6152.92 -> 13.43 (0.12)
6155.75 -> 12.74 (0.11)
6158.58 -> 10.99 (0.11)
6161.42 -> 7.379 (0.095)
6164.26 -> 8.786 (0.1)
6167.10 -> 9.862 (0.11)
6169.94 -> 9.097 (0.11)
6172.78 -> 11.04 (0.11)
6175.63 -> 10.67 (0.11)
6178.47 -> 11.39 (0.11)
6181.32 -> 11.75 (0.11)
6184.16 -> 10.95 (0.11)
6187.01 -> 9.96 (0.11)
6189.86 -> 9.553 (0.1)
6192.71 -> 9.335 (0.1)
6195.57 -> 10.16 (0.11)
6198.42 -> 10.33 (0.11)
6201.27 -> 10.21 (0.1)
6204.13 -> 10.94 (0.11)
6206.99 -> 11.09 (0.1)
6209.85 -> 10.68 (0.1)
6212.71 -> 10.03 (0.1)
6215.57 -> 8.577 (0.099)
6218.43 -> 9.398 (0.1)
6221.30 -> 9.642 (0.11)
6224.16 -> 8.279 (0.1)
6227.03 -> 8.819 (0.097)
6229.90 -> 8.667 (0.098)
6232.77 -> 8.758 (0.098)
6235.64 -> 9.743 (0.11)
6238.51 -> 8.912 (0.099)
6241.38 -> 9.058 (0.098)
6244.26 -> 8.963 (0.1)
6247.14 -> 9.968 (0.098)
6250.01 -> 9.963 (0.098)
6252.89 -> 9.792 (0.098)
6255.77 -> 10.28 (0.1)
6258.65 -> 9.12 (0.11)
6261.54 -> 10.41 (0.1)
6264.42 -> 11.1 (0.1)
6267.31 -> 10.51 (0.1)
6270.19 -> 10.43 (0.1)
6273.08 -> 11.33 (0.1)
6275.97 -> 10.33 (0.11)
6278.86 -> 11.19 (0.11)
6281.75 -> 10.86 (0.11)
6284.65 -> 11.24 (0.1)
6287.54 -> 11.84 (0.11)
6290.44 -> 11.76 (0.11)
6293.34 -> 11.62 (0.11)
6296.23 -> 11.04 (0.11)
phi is 59.9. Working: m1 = 6224.16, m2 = 6164.26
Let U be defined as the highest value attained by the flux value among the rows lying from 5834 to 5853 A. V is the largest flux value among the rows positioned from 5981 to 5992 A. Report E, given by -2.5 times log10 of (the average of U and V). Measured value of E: -2.70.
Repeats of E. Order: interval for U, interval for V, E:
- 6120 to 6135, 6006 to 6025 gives -2.80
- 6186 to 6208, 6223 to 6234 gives -2.50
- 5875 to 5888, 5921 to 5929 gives -2.50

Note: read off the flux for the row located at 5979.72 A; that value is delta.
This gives 10.77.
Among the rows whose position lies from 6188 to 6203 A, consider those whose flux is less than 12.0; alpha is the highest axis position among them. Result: 6201.27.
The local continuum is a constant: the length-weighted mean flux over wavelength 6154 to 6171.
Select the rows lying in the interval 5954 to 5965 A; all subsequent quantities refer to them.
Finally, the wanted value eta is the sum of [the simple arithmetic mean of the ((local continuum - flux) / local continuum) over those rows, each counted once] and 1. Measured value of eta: 0.93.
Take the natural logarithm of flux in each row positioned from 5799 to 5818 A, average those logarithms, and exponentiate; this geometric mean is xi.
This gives 12.6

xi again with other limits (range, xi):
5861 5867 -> 10.6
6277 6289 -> 11.3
